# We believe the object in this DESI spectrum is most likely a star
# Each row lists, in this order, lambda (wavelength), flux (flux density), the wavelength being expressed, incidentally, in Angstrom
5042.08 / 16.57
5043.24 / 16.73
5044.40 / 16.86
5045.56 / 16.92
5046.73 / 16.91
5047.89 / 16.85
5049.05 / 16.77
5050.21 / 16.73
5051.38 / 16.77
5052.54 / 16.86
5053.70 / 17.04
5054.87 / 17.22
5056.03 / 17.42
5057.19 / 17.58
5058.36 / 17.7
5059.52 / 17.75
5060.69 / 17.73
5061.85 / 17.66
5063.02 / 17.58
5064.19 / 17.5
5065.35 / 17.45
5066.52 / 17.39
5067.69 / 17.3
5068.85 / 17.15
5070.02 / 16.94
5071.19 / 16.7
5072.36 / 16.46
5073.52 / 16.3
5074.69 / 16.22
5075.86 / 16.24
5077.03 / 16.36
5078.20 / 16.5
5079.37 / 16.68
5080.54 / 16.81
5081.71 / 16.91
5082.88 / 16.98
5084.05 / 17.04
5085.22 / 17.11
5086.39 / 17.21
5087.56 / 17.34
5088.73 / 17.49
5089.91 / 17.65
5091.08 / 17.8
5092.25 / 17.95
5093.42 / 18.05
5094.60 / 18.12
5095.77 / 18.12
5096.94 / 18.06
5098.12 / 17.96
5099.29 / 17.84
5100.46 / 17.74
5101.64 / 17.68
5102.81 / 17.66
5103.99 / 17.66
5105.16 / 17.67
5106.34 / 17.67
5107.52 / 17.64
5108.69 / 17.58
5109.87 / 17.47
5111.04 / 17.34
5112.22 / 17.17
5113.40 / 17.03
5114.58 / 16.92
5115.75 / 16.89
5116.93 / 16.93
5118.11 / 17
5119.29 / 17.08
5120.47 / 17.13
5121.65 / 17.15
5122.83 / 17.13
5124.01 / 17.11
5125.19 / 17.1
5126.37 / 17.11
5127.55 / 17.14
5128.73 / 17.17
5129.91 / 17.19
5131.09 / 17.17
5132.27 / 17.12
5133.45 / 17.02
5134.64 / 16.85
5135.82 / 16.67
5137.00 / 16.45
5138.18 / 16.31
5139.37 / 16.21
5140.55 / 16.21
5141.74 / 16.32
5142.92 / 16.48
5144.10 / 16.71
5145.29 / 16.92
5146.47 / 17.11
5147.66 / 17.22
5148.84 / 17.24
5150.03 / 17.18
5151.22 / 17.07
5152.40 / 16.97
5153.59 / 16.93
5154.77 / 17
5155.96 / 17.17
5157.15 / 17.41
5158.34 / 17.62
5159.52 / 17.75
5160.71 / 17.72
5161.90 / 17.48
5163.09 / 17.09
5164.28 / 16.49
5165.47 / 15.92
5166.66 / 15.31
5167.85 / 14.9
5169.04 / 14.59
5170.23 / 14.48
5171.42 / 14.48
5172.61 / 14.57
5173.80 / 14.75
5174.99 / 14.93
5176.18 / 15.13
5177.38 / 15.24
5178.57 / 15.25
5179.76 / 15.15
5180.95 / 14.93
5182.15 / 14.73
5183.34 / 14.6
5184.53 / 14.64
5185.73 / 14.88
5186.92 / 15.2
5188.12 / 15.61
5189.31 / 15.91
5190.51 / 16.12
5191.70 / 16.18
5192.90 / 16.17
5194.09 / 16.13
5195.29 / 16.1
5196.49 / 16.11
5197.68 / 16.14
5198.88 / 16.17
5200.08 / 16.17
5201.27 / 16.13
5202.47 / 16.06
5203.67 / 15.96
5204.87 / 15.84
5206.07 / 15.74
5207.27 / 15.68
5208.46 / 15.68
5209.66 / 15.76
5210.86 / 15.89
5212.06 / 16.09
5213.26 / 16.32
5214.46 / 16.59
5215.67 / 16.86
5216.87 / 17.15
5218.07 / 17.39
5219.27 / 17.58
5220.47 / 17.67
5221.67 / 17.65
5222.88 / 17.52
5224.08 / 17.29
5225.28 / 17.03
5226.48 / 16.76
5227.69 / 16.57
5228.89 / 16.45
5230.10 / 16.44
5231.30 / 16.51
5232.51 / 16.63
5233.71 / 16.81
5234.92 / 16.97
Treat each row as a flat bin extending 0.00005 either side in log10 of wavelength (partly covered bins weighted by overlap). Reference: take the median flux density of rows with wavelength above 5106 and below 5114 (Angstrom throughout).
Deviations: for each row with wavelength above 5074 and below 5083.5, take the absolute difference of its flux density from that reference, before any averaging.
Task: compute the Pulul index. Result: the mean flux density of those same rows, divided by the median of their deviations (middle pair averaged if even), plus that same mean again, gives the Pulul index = 35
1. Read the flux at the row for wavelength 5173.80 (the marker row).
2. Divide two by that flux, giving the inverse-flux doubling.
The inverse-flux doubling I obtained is 0.136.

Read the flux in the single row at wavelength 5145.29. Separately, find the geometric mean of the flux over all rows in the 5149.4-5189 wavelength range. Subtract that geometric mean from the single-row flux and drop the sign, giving 1.1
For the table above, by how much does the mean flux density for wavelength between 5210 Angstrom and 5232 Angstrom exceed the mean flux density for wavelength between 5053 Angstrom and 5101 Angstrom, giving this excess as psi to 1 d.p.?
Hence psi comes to -0.4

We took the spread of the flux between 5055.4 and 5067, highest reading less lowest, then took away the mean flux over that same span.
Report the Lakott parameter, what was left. -17.2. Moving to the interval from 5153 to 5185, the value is -12.5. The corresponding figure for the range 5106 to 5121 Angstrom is -16.4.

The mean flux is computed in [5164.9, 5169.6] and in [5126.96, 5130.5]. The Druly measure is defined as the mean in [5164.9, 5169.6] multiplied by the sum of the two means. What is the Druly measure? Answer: 491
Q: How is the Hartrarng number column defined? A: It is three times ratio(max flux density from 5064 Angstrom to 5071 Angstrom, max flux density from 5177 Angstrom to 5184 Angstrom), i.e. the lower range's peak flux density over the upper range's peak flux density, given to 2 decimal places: 3.44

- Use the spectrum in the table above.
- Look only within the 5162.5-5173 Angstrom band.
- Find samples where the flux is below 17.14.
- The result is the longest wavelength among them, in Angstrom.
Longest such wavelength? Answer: 5172.61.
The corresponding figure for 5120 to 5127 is 5126.37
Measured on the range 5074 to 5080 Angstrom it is 5079.37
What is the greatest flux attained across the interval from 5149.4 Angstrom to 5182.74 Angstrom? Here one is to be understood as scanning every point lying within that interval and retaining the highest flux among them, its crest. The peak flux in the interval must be 17.75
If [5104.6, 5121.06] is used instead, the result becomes 17.67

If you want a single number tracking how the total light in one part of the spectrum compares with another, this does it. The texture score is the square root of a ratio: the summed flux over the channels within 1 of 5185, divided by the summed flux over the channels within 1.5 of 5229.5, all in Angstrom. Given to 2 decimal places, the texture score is 0.95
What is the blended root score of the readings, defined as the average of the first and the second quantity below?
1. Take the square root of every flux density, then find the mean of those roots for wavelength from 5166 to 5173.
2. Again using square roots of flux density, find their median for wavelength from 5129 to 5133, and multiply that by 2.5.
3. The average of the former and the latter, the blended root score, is 7.10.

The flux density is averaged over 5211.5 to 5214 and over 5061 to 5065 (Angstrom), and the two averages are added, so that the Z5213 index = 33.8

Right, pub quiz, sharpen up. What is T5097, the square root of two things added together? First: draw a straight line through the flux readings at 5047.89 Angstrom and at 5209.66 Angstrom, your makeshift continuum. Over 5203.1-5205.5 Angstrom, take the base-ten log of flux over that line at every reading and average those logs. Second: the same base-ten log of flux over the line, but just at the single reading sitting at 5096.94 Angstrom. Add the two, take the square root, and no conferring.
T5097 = 0.20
